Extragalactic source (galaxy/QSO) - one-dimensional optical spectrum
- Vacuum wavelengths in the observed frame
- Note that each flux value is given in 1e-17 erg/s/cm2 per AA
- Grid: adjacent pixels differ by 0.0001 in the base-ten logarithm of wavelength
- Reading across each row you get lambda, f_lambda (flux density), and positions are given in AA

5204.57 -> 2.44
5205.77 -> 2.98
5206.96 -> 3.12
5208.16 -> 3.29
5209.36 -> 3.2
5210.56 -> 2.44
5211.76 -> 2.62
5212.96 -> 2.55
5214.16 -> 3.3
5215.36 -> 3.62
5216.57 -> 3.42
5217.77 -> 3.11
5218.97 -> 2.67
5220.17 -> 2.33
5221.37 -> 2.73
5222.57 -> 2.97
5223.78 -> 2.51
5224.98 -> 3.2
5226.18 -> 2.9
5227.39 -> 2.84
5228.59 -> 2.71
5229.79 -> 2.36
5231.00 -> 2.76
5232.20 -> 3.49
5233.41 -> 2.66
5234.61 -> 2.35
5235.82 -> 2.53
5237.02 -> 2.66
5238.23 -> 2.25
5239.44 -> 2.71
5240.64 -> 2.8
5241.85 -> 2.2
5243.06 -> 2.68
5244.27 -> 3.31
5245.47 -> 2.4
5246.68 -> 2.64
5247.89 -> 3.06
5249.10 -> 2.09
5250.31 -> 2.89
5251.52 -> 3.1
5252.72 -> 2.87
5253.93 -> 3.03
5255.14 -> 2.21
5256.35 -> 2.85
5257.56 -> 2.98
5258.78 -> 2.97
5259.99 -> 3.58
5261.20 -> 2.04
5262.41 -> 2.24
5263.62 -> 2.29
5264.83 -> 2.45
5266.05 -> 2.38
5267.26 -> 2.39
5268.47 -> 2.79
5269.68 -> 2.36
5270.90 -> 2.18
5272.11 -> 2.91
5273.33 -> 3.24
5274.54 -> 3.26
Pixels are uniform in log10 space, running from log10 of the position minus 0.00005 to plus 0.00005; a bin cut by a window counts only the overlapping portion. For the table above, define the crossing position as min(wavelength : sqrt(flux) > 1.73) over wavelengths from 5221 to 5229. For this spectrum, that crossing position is 5224.98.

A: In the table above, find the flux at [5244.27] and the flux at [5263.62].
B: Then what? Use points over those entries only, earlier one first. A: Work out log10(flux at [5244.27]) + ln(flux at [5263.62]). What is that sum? 1.35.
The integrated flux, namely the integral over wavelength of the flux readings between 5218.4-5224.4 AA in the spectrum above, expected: 15.9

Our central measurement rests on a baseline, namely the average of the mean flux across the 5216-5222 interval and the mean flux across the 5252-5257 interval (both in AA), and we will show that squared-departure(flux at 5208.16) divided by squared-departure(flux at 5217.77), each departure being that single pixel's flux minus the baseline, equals 2.5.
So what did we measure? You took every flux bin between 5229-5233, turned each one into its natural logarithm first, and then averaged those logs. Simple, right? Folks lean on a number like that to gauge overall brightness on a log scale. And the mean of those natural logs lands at 1.04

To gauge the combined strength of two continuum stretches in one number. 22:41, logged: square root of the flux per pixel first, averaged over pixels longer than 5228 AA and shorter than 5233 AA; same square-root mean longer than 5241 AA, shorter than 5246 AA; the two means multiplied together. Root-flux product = 2.72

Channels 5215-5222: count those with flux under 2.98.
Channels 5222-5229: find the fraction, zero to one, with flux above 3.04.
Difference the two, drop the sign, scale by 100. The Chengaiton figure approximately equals 283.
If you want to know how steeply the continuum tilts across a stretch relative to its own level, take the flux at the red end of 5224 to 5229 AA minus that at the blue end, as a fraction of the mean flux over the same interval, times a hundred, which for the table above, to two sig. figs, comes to -17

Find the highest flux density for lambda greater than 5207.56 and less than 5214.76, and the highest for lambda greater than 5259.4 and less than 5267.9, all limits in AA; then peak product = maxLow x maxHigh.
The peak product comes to 11.8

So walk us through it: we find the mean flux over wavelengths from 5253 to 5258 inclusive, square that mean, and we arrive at 7.7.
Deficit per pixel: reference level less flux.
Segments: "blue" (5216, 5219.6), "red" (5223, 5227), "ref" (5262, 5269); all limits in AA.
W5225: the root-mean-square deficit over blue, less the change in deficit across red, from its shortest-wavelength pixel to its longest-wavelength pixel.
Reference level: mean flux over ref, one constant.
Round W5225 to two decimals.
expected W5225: 1.10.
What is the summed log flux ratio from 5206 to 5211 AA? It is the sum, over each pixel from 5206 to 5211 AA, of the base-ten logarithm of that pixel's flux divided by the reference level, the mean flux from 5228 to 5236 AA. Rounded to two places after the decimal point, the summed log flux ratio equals 0.18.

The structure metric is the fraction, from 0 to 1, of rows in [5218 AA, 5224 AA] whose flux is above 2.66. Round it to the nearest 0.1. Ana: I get 0.6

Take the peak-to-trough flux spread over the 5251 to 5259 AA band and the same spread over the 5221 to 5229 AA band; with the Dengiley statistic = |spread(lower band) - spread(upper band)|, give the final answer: 0.20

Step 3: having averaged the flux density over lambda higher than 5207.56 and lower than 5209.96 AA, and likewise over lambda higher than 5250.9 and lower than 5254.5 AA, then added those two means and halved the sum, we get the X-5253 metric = 3.1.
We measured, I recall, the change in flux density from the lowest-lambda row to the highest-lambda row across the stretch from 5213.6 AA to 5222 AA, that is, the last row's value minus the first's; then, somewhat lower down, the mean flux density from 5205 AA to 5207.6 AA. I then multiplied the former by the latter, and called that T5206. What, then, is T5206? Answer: -1.7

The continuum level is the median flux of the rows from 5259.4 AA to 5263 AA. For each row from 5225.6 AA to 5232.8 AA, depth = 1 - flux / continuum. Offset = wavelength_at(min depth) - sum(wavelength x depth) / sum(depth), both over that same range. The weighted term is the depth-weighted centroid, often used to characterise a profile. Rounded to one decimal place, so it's 2.6 AA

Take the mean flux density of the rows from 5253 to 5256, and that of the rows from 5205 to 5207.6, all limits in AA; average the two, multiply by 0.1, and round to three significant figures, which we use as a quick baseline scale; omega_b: 0.284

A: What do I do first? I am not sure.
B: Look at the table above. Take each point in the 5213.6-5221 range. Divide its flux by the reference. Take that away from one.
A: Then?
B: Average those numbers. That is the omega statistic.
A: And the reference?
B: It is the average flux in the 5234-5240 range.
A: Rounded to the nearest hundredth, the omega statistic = -0.23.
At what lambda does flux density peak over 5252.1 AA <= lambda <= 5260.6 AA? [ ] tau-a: 5259.99 AA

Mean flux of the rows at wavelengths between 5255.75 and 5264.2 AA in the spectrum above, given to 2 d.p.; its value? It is 2.71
